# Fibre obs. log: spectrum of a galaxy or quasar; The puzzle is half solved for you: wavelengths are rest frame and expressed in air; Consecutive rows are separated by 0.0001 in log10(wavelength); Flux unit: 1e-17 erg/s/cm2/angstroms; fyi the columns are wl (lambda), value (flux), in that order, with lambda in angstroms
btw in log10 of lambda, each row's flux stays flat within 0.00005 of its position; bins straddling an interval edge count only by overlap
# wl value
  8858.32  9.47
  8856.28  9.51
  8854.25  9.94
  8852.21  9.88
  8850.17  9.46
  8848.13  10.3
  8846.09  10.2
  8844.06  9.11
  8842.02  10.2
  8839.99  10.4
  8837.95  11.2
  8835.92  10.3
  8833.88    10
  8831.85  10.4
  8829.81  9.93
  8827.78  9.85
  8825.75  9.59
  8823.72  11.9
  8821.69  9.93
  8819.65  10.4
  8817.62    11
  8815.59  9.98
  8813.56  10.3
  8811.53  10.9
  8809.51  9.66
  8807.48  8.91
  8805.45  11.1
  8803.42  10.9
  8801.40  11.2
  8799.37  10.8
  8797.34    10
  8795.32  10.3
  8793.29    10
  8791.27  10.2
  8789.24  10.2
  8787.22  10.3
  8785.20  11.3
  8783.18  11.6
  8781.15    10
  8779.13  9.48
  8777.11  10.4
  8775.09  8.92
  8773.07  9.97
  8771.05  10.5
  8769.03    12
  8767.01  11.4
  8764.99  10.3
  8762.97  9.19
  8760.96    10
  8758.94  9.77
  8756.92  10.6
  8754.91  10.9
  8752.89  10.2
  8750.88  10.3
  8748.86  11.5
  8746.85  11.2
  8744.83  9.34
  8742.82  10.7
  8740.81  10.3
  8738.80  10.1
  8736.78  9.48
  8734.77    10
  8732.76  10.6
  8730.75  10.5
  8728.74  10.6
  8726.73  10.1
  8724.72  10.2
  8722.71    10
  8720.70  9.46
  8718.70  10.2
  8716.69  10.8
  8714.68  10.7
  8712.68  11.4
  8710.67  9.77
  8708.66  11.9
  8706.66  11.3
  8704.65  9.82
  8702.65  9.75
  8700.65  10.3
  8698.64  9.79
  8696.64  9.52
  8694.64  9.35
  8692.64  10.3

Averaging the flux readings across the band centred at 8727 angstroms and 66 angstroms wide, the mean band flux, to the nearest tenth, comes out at 10.3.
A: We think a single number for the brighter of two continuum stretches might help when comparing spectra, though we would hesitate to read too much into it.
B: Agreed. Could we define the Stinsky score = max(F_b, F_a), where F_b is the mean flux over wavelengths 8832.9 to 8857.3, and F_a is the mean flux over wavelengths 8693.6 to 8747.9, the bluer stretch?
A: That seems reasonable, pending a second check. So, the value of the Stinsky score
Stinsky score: 10.3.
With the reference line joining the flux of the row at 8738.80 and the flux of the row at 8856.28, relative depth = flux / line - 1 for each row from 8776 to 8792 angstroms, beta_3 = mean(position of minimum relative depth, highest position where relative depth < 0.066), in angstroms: 8785.2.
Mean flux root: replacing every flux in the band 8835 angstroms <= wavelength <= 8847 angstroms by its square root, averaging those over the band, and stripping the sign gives 3.20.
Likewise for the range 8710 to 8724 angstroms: 3.21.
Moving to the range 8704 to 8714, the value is 3.29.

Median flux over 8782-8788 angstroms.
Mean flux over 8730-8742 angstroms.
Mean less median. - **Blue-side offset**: -1.1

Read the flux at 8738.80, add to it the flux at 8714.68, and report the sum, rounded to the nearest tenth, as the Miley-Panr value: 20.8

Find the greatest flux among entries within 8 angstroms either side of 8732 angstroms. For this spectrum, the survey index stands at 10.6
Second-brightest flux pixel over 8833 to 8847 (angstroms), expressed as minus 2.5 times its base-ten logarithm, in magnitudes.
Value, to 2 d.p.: -2.54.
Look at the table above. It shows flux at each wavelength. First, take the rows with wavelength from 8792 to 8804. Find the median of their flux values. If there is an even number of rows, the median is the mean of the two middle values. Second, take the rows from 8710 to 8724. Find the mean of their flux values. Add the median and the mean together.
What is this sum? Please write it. 20.9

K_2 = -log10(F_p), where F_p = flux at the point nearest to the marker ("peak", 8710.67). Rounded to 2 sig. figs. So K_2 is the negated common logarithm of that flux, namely -0.99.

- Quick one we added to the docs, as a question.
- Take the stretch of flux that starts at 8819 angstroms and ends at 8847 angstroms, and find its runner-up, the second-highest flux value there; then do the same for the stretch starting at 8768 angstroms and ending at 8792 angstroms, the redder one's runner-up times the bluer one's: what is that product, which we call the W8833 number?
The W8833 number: 129.9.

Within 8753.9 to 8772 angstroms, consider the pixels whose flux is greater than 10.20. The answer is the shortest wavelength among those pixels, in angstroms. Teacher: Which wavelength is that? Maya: 8754.91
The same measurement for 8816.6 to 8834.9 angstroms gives 8817.62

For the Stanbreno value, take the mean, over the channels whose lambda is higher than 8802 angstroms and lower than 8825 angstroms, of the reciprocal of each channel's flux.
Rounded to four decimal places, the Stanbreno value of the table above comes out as 0.0962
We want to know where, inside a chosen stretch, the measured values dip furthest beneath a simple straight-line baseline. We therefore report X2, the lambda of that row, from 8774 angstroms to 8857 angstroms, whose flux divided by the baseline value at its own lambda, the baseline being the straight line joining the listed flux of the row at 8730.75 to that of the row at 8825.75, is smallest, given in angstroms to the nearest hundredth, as 8775.09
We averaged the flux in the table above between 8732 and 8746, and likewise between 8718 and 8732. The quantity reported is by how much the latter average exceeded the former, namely 0.1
